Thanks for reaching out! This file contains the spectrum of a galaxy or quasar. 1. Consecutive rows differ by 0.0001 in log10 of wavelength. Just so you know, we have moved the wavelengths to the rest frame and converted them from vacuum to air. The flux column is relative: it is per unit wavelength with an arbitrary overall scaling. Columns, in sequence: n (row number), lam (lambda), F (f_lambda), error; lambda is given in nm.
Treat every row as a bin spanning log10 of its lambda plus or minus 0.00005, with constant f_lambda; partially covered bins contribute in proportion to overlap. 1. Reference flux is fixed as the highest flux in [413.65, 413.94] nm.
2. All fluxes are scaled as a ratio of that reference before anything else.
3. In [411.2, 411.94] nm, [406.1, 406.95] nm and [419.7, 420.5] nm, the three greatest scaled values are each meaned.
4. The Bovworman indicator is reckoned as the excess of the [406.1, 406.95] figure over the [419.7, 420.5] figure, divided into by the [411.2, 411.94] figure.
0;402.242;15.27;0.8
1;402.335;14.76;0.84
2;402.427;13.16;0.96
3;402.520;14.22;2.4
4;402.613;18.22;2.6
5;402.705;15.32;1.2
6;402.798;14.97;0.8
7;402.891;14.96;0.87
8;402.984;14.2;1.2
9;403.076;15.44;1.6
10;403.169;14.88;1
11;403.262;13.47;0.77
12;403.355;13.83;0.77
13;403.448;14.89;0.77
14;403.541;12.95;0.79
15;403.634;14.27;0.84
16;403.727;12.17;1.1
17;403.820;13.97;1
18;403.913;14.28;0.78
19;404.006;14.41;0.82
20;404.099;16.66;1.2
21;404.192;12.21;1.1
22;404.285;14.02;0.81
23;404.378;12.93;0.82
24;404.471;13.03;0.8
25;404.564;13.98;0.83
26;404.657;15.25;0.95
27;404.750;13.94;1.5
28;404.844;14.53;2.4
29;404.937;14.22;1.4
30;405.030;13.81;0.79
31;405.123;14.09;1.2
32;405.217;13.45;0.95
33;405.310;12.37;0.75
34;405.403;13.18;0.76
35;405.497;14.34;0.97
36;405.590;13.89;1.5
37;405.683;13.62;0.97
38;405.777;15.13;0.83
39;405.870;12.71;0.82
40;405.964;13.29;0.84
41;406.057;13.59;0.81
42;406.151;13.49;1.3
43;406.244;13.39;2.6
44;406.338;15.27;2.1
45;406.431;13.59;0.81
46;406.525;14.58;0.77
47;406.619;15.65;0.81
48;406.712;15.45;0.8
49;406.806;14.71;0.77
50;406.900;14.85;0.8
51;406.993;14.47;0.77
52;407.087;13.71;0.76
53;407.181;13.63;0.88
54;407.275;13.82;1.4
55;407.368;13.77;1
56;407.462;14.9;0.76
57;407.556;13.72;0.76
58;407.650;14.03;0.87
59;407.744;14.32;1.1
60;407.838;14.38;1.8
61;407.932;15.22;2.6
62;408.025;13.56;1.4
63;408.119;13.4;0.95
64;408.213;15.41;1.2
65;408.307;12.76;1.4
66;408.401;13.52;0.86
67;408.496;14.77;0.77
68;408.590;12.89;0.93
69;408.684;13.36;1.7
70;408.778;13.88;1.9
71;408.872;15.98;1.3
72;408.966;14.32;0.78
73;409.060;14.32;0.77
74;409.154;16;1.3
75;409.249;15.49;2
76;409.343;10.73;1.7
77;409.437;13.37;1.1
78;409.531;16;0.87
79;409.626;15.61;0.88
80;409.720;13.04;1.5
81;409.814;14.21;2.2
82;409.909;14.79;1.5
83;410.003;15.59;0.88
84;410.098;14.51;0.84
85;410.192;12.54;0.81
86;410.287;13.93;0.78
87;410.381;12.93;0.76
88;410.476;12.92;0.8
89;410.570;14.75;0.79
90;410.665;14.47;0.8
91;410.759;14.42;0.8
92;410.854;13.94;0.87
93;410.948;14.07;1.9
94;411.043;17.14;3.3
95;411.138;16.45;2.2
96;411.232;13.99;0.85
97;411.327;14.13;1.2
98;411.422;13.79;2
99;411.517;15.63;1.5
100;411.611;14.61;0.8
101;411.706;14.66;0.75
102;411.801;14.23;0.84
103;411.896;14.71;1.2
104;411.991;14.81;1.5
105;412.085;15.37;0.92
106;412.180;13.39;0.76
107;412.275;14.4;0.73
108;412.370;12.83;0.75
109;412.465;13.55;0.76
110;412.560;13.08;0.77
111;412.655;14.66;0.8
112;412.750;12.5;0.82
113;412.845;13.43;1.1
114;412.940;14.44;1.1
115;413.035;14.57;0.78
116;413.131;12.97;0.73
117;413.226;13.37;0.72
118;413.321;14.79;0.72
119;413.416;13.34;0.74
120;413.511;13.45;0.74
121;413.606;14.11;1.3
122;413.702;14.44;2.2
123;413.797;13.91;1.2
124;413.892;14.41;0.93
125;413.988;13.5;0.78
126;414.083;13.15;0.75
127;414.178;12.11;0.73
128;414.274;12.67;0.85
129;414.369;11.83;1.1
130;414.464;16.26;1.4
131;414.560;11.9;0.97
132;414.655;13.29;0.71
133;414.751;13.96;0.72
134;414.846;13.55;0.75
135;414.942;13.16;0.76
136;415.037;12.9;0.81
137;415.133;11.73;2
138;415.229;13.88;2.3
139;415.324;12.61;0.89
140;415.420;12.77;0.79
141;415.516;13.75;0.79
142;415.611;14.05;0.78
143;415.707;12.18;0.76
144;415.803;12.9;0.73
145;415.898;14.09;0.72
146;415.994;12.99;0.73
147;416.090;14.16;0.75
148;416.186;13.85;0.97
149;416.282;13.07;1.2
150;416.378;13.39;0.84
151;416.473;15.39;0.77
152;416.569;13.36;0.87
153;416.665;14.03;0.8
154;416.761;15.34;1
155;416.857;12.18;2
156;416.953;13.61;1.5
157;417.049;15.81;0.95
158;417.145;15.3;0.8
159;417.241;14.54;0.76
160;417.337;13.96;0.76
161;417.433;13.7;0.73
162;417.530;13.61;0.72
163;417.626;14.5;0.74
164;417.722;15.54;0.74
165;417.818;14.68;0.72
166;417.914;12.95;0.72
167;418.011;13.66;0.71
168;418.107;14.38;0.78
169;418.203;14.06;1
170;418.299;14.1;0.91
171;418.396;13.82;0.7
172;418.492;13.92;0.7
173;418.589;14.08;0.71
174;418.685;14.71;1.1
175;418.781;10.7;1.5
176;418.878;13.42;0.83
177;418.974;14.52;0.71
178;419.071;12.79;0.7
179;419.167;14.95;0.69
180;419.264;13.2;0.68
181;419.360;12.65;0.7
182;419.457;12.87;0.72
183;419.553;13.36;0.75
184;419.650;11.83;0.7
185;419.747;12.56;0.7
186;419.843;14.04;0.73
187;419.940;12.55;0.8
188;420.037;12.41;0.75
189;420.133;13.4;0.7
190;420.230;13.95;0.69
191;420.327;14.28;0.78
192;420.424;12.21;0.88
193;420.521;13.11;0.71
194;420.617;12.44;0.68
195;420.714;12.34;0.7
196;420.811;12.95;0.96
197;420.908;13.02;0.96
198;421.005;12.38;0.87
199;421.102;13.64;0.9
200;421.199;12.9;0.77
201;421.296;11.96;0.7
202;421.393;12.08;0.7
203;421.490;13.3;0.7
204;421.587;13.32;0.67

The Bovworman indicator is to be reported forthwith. 0.09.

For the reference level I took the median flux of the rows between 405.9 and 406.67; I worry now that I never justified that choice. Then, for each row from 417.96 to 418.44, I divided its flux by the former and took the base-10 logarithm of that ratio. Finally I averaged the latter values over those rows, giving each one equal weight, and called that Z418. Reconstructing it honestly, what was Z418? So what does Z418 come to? 0.013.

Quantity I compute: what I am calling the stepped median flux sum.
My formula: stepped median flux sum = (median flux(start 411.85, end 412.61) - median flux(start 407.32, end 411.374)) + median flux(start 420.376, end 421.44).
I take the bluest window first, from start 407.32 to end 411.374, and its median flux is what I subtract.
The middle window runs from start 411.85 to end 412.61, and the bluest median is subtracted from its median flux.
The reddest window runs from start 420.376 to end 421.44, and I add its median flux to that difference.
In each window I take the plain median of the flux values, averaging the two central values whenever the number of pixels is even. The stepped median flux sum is 12.2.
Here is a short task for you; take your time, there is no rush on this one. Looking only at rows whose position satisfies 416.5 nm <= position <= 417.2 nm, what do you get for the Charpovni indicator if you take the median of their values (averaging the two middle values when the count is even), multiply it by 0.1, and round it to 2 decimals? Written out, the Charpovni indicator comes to 1.40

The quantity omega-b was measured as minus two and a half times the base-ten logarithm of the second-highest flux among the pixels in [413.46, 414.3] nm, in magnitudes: -2.90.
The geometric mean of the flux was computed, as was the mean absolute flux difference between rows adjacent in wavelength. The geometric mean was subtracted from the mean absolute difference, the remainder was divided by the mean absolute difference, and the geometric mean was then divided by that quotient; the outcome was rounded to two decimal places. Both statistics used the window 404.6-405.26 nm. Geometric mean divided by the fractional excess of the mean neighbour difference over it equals -0.62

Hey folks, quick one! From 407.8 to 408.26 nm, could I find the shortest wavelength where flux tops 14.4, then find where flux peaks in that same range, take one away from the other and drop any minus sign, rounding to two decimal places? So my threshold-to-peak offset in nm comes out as 0.28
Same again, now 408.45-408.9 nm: 0.38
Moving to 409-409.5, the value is 0.00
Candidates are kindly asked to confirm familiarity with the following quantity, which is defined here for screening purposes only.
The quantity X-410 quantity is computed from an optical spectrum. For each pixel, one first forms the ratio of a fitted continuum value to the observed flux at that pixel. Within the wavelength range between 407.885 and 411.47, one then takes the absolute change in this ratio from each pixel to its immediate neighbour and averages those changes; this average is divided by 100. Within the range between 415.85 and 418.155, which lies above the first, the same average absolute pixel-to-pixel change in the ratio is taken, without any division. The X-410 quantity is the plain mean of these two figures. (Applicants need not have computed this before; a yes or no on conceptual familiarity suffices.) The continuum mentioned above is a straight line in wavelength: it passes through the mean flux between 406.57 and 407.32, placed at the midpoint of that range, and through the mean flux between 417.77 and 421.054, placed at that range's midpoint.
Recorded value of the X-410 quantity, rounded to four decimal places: 0.0373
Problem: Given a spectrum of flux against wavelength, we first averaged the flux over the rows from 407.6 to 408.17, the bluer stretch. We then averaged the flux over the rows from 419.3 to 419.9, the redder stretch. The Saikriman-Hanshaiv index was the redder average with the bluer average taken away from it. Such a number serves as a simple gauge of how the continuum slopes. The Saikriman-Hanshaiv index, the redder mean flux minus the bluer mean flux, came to -1.3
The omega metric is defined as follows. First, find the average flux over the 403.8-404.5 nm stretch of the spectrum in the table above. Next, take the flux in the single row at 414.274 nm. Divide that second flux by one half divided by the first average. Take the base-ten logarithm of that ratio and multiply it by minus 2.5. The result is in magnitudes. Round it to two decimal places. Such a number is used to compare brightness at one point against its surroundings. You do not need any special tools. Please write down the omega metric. -6.37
